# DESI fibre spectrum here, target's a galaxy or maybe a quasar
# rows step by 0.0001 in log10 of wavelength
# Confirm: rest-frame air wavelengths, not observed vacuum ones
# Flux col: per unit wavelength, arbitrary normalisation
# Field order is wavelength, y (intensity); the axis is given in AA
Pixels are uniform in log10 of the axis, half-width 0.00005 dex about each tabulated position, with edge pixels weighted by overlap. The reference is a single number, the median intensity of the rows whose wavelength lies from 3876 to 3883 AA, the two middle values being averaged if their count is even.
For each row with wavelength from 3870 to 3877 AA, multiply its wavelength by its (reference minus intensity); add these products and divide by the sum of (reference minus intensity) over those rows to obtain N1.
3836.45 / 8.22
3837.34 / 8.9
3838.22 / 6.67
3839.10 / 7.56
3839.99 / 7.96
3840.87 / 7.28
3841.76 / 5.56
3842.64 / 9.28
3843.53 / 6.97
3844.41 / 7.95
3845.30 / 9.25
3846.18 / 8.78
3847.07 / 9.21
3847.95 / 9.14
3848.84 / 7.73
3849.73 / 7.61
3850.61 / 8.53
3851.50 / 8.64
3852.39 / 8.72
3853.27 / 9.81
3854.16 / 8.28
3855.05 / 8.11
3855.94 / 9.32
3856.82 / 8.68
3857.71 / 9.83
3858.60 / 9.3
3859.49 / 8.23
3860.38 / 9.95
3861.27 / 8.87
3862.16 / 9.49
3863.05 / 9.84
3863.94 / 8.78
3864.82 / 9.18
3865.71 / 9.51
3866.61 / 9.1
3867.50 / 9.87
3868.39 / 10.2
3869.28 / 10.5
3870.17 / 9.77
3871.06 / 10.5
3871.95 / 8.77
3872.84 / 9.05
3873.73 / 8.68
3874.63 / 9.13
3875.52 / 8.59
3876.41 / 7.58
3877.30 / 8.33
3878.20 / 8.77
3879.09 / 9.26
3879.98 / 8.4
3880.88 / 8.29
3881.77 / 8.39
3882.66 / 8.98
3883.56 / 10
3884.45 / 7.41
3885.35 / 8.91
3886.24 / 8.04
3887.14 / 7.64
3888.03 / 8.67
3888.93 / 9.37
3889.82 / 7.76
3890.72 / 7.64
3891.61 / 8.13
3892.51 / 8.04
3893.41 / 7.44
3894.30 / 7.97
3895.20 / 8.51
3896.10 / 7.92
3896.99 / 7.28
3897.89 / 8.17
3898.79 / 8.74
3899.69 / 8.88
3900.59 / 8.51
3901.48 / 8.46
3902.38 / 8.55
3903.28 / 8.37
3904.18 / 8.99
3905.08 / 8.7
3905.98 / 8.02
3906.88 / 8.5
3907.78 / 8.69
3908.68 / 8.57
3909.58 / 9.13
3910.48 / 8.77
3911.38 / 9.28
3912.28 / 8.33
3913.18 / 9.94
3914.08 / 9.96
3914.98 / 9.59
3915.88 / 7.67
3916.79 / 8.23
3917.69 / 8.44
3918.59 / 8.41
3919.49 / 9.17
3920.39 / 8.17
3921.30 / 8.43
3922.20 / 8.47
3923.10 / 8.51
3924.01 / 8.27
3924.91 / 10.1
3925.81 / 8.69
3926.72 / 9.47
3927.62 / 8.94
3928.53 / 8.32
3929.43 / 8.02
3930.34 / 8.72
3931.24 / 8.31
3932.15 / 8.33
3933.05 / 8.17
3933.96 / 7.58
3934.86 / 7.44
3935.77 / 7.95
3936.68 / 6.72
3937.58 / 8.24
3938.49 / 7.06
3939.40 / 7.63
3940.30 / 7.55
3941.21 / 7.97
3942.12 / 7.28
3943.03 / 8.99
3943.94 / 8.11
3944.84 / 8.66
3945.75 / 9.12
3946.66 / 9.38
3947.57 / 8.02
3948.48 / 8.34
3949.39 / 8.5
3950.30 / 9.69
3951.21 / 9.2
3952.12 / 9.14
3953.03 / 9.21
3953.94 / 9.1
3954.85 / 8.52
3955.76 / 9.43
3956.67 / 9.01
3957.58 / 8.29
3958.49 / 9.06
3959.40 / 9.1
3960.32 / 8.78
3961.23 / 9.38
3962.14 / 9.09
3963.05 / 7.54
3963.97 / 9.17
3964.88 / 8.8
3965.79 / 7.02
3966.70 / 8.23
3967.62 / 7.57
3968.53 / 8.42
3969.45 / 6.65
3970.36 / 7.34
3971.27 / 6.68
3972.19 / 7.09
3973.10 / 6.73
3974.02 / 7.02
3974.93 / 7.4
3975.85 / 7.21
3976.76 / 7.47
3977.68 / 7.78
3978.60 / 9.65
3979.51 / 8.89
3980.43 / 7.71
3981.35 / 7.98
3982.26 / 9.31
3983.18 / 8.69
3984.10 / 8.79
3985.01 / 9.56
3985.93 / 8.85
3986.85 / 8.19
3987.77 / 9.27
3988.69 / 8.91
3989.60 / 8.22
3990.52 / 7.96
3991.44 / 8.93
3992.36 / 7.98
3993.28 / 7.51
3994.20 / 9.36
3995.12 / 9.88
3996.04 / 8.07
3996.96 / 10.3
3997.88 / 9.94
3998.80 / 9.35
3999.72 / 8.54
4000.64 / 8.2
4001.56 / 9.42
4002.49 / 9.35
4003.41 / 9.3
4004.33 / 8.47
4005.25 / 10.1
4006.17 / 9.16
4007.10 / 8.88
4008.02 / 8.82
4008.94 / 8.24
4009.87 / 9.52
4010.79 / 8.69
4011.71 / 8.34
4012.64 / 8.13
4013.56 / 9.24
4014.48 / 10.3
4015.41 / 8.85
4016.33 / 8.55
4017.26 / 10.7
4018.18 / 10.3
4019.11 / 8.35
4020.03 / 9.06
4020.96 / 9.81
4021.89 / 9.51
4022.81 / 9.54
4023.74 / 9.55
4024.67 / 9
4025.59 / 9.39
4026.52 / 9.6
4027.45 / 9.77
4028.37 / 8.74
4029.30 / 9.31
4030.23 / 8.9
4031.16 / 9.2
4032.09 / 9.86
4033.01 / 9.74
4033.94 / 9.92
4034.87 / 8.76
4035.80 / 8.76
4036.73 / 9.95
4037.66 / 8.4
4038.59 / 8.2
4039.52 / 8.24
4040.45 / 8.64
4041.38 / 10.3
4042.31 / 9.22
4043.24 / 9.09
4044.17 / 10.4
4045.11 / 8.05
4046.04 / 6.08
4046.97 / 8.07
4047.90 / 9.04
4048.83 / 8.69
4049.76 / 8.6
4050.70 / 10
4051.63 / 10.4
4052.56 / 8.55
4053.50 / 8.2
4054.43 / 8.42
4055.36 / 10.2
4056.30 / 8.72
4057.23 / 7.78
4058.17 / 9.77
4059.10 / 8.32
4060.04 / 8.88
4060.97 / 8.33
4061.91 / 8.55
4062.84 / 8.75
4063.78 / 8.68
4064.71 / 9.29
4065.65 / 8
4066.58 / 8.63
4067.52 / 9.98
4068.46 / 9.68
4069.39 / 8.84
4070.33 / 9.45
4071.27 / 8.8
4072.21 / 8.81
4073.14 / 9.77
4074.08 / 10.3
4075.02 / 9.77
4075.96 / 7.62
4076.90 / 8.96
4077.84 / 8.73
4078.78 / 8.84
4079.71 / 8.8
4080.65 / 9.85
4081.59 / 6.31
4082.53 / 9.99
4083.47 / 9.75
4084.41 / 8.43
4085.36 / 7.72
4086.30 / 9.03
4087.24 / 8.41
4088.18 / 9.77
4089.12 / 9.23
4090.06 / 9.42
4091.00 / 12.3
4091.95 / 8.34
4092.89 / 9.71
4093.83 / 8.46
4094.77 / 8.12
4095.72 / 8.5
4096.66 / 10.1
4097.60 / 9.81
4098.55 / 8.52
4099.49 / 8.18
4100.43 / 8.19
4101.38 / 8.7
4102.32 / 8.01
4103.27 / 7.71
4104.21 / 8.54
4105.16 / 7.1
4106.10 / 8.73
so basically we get 3871.1 AA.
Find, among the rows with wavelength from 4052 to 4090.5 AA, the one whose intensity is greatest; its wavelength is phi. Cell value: 4074.08 AA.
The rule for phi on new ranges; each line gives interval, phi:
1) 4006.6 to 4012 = 4009.87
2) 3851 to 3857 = 3853.27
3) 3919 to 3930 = 3924.91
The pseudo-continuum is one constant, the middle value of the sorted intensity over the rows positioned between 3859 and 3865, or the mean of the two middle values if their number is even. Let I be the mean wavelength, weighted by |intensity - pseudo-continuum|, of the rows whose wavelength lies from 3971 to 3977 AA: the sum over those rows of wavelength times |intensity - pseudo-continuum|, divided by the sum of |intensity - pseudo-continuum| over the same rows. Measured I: 3973.8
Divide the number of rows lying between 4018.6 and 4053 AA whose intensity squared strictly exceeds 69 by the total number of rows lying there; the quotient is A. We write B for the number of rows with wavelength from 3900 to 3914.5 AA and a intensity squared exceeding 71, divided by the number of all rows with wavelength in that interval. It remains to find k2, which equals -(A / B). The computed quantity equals -1.1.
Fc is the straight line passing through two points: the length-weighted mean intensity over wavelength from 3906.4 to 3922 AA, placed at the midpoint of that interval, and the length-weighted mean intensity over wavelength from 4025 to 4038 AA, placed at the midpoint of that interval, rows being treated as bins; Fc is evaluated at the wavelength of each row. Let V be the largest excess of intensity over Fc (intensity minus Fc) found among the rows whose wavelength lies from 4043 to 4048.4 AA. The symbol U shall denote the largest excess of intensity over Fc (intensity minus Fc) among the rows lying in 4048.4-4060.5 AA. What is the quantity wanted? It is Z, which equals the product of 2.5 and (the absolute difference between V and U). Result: 0.1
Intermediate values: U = 0.99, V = 1.03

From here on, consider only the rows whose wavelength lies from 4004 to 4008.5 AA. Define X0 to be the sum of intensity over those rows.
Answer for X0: 45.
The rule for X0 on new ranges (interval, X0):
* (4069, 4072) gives 27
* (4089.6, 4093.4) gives 40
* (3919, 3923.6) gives 43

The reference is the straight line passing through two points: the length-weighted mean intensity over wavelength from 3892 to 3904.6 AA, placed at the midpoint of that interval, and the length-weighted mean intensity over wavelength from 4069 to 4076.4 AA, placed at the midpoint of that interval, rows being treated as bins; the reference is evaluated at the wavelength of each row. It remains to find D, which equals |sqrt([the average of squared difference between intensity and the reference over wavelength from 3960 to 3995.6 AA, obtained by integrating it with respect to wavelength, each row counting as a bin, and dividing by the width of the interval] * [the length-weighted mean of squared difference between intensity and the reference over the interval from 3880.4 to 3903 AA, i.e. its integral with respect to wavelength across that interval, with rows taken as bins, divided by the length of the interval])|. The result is 0.6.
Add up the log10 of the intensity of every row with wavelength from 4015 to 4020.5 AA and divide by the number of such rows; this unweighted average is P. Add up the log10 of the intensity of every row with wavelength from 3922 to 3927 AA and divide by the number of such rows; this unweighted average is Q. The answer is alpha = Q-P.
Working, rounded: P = 0.967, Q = 0.949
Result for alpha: -0.017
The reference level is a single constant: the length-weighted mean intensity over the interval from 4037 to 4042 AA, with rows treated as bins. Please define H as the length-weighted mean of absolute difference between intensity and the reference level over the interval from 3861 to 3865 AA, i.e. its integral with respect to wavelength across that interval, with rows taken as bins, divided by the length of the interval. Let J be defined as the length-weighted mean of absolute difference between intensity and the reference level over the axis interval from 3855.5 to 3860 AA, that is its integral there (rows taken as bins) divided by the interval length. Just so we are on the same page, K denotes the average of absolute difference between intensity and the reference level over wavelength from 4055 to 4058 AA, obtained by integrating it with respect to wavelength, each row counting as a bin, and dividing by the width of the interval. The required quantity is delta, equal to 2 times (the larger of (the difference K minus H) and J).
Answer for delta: 1.11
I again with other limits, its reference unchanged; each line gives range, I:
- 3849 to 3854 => 3851.0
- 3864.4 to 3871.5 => 3869.2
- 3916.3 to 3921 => 3918.4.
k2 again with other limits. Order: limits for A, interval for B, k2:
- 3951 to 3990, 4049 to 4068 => -0.8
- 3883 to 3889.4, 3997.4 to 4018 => -0.7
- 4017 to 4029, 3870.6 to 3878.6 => -1.3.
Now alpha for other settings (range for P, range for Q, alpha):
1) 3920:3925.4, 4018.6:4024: 0.032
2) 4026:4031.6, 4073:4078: -0.005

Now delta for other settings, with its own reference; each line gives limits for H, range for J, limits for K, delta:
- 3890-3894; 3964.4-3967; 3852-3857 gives 1.63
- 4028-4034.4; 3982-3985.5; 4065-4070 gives 0.67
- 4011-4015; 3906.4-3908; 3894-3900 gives 0.50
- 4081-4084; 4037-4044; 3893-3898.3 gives 1.25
